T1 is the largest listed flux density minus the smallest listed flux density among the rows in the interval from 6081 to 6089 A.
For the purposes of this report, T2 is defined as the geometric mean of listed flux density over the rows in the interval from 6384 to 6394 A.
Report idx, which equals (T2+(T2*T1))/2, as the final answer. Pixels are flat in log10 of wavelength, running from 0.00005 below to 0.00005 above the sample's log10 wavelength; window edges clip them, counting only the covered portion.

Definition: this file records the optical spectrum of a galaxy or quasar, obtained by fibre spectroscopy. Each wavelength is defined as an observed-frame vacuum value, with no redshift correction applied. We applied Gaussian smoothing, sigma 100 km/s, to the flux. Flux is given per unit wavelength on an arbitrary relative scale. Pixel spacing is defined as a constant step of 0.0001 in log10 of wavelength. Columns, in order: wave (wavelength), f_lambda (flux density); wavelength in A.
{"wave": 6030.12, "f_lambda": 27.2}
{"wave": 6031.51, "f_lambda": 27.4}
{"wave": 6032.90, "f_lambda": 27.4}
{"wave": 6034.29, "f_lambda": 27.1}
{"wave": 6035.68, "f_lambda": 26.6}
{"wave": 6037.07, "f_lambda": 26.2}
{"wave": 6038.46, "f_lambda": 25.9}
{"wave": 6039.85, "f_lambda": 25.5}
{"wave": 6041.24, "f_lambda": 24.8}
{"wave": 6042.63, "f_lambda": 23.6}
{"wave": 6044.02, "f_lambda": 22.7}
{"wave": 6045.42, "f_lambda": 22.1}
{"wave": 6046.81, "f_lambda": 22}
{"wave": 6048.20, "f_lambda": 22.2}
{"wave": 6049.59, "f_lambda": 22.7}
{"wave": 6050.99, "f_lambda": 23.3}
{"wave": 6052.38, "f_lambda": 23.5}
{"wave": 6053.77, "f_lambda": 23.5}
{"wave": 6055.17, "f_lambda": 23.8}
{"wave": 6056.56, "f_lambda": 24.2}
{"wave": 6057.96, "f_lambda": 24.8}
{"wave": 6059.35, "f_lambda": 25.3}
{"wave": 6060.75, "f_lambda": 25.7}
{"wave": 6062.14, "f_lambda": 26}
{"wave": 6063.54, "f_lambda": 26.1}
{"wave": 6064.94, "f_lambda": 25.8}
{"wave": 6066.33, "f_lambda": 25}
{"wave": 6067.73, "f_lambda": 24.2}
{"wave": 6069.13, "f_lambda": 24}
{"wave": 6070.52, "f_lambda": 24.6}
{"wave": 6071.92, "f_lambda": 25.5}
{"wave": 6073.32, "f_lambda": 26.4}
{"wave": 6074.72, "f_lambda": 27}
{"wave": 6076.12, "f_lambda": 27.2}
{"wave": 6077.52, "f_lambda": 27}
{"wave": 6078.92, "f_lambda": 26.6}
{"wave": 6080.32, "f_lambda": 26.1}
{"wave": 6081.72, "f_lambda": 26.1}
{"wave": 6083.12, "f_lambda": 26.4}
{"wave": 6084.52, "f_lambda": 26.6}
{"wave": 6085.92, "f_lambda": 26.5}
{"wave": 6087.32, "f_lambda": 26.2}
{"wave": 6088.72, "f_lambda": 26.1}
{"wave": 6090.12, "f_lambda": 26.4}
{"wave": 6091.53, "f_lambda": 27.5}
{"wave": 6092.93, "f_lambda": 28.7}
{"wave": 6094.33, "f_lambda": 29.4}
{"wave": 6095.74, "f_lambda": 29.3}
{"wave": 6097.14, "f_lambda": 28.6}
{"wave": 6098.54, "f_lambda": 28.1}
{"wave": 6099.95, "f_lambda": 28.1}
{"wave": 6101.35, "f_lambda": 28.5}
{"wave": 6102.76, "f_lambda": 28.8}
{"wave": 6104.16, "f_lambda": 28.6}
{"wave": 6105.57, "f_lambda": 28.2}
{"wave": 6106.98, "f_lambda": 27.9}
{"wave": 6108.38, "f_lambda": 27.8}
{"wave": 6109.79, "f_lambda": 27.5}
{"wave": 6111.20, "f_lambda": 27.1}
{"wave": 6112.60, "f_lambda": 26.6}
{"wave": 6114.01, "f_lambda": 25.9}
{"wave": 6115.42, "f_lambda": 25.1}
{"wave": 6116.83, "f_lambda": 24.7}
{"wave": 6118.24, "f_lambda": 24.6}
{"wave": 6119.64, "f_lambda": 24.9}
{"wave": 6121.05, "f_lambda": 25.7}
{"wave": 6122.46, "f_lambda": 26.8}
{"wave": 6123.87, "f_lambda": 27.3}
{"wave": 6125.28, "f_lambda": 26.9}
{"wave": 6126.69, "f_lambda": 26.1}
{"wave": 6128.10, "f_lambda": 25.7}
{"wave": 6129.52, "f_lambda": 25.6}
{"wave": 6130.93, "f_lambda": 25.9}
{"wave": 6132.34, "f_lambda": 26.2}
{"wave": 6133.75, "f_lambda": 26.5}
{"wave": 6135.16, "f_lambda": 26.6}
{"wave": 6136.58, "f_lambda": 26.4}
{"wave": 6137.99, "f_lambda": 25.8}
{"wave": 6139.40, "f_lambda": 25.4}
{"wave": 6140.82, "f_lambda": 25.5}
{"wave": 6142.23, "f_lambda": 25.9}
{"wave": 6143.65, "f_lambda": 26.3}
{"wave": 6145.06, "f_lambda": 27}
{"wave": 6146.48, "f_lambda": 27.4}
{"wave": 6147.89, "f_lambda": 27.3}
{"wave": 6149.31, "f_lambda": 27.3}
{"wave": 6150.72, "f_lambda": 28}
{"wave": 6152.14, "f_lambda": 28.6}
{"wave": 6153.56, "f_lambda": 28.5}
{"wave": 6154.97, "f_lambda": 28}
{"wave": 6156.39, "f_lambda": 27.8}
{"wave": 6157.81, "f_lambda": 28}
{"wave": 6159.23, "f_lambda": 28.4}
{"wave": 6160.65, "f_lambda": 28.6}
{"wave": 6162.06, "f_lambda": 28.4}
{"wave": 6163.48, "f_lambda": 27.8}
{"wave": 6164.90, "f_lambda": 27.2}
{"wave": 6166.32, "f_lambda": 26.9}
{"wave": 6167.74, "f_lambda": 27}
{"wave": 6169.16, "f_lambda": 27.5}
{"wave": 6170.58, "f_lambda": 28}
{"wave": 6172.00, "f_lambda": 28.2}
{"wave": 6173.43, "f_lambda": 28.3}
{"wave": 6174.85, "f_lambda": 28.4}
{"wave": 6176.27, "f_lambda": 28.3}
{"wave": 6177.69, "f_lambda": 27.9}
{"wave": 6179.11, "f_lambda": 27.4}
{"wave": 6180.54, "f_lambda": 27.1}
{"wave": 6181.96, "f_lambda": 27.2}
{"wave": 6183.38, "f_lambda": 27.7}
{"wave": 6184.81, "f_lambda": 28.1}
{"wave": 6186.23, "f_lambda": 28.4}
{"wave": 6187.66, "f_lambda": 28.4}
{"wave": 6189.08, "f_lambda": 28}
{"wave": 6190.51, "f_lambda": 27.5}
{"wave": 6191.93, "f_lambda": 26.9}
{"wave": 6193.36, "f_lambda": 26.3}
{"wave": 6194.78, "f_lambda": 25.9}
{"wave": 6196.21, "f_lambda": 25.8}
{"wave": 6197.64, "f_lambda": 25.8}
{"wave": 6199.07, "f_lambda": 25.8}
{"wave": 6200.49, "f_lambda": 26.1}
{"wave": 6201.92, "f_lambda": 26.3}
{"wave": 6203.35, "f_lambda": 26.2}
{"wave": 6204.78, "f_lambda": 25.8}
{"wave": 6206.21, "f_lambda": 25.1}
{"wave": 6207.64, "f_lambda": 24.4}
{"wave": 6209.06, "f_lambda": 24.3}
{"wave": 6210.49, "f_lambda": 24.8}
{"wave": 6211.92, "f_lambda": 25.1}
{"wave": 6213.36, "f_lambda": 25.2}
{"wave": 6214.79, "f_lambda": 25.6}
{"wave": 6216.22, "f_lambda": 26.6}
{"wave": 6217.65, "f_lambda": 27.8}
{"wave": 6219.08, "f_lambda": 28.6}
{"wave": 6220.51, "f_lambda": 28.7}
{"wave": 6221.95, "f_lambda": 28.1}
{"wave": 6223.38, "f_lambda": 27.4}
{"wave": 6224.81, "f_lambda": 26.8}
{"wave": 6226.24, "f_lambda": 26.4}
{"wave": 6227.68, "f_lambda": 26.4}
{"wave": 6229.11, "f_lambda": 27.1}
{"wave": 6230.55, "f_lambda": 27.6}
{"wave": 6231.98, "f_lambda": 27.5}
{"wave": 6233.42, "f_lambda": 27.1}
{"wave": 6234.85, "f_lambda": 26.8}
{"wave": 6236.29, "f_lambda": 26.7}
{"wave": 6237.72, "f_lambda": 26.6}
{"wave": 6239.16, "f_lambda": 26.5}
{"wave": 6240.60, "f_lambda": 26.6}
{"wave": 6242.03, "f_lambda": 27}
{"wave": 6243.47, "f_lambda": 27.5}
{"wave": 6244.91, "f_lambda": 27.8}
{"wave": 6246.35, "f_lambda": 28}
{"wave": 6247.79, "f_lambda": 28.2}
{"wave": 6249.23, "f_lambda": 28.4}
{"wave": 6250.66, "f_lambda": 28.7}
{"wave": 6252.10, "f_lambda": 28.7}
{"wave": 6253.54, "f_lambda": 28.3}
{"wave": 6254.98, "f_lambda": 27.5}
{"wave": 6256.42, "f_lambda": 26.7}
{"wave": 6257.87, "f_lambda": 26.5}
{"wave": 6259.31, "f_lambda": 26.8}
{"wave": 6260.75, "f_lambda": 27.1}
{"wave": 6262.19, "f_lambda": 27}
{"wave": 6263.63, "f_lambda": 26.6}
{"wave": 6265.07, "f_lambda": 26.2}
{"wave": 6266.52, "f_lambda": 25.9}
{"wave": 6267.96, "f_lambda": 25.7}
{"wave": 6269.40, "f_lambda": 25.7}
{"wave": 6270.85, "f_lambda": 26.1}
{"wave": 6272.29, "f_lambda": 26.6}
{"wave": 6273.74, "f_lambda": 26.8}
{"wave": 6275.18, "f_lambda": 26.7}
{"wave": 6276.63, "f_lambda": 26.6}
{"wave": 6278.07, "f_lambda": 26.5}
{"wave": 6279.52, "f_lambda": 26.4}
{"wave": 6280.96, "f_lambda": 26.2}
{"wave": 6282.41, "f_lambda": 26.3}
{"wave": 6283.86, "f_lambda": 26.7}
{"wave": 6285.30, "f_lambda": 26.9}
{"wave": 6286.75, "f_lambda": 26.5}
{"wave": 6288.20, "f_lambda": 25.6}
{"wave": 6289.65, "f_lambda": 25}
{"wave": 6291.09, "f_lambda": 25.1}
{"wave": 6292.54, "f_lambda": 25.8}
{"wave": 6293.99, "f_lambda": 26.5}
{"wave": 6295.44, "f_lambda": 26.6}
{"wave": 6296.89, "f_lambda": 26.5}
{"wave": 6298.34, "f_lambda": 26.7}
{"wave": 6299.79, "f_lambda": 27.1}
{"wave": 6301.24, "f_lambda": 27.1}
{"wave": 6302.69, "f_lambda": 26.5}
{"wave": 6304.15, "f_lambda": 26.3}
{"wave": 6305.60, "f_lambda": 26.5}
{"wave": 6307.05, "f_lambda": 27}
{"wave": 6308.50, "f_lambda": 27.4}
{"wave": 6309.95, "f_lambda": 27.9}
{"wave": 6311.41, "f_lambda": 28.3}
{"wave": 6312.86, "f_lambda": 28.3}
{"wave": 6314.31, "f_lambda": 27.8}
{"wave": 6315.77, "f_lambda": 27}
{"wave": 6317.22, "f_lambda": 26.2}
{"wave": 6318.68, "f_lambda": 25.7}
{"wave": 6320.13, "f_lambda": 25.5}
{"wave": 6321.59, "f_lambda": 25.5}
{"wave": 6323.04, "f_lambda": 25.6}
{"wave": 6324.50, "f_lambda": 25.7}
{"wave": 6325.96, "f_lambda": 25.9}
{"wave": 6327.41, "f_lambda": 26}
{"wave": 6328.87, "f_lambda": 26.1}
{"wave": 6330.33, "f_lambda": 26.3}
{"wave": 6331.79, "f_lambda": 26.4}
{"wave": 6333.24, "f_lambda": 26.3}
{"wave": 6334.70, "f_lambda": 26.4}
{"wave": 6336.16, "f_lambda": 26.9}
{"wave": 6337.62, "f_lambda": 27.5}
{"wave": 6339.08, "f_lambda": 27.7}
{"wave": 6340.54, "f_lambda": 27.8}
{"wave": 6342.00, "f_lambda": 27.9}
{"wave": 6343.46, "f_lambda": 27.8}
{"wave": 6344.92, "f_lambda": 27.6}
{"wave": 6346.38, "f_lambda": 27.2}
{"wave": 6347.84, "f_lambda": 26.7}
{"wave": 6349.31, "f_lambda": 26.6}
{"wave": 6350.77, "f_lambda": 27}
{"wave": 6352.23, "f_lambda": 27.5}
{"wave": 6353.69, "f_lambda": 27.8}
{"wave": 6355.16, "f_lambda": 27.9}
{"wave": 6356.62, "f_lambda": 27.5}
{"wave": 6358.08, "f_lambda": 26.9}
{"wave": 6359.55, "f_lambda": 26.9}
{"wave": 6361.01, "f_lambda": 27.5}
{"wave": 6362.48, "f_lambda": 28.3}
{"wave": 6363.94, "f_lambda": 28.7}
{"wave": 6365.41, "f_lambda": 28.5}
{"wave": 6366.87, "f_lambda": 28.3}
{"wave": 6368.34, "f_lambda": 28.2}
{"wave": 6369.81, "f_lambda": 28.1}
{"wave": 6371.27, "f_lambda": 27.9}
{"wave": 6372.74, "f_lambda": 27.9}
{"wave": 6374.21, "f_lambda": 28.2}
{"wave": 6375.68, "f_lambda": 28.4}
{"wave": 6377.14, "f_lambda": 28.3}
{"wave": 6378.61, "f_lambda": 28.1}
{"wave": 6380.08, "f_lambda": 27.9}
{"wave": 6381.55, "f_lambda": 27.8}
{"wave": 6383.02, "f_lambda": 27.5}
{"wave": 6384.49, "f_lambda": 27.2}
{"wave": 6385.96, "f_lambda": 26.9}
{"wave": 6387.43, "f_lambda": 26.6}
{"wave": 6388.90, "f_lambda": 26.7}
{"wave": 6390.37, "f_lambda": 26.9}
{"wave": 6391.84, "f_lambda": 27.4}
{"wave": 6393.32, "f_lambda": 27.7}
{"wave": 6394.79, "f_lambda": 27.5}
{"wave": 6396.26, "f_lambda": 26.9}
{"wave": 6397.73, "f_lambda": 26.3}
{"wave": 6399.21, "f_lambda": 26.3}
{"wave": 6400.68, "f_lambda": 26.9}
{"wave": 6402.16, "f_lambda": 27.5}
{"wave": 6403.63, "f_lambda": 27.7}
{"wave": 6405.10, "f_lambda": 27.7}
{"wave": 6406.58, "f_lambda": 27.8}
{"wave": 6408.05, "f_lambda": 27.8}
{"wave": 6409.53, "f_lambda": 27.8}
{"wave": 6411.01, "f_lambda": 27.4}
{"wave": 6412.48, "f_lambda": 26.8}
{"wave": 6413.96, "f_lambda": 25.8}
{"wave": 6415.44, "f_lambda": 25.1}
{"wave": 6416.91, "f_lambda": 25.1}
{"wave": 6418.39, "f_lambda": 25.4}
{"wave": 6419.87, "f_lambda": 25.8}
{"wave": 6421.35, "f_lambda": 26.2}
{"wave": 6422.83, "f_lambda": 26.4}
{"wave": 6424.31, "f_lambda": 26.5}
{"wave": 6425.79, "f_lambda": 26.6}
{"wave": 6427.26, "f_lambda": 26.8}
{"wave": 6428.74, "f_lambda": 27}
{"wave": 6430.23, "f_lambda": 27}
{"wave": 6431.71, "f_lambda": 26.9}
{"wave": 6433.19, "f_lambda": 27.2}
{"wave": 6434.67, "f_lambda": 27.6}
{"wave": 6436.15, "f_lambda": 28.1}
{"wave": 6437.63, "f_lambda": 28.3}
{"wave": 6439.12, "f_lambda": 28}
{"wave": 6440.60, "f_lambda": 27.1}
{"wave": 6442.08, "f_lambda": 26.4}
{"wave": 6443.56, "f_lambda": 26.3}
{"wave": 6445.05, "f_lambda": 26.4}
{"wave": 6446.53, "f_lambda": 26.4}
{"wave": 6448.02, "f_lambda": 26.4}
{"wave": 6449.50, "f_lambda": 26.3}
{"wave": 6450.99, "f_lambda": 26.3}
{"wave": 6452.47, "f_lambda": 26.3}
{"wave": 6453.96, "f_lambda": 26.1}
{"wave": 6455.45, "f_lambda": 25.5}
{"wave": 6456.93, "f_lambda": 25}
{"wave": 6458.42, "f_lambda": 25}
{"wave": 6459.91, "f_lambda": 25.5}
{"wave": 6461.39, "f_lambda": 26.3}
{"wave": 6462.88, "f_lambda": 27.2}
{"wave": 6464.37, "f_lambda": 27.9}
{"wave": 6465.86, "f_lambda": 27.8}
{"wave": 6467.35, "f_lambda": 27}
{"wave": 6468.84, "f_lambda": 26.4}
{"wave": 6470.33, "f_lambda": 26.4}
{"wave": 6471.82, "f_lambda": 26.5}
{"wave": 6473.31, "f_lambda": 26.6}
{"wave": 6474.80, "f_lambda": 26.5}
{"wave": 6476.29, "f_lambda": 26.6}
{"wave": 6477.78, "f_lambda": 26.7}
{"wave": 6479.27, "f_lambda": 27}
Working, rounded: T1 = 0.5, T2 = 27.1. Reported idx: 20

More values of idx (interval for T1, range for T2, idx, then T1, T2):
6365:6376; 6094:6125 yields 22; 0.6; 27.2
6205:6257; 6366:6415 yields 74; 4.4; 27.5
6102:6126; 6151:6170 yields 73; 4.2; 27.9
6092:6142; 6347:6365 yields 80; 4.8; 27.4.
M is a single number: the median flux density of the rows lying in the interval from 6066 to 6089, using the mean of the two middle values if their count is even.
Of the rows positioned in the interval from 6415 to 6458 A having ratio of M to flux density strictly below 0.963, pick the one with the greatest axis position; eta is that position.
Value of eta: 6439.12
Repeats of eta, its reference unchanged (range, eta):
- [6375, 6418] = 6411.01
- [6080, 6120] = 6109.79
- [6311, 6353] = 6352.23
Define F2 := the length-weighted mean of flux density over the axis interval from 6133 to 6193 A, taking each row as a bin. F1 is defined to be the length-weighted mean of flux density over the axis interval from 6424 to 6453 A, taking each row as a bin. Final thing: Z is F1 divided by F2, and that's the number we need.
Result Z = 0.98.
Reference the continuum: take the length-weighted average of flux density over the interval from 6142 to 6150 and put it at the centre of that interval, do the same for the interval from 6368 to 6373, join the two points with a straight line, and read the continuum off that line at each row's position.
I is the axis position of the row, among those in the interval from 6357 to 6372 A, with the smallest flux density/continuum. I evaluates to 6359.55 A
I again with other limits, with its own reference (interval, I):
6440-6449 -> 6443.56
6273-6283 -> 6280.96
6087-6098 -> 6088.72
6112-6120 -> 6118.24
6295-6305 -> 6304.15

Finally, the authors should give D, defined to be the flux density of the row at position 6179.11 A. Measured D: 27.4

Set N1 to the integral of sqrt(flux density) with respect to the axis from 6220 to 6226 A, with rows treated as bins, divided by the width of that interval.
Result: 5.26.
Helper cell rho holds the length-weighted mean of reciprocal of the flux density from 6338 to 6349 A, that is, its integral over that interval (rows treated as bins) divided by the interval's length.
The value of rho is 0.0364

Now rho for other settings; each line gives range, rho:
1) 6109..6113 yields 0.0369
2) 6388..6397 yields 0.0368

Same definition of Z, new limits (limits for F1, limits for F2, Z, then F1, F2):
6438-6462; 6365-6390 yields 0.94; 26.2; 27.8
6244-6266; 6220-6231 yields 1.01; 27.5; 27.3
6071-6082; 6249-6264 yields 0.96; 26.4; 27.5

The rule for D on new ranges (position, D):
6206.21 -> 25.1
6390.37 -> 26.9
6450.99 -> 26.3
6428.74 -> 27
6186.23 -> 28.4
